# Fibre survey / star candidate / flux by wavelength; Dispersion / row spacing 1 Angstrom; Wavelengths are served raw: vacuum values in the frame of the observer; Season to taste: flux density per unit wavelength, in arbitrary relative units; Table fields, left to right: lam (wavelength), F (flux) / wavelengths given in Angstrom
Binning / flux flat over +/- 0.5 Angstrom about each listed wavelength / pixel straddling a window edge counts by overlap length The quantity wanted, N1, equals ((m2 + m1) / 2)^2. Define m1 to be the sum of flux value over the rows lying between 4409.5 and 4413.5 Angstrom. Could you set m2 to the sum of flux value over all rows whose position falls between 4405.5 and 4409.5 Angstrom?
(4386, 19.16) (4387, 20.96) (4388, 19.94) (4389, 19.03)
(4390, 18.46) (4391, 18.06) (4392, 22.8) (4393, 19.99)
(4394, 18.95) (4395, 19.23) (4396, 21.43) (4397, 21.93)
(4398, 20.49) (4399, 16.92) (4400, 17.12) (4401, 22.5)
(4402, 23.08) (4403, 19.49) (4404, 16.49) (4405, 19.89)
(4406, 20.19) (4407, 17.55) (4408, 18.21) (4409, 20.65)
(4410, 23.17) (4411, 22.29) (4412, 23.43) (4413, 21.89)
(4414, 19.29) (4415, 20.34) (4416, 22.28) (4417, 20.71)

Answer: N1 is 7004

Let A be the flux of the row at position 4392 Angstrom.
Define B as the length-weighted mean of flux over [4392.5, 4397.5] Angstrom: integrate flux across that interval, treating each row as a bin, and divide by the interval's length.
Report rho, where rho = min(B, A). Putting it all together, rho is 20.3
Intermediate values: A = 22.8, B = 20.3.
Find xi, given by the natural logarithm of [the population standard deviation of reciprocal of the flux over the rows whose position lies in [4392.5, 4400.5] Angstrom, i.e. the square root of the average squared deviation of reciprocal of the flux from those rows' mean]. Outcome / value -5.37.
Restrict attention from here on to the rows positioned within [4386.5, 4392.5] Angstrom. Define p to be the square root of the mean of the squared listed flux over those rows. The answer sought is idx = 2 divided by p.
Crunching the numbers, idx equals 0.100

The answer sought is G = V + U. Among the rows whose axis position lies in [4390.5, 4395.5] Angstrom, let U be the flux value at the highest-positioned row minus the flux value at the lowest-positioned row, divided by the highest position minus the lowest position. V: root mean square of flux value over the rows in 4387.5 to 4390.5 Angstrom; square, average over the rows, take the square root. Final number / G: 19.4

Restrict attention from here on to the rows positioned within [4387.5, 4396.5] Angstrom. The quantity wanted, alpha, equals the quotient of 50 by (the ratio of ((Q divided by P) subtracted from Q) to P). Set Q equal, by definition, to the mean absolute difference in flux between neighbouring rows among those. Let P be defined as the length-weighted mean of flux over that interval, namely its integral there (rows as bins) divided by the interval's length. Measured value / 643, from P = 19.8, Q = 1.6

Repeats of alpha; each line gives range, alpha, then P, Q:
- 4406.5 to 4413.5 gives 721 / 21.0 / 1.5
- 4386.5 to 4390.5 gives 1239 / 19.6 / 0.8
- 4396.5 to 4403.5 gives 432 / 20.2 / 2.5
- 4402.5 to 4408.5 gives 492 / 18.6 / 2.0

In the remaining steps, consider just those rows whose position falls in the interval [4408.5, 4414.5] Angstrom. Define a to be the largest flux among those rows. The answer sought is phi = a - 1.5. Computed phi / 21.9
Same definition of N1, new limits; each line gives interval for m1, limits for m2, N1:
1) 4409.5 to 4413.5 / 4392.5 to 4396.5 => 7257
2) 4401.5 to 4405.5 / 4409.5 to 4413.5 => 7202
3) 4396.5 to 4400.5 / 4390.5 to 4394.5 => 6104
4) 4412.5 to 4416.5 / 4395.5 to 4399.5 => 6771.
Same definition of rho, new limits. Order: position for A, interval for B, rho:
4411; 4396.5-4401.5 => 19.8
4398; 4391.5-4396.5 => 20.5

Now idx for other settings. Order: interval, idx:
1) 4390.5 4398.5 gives 0.098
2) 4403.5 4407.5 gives 0.108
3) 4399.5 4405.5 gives 0.100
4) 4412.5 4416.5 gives 0.095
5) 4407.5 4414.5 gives 0.094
